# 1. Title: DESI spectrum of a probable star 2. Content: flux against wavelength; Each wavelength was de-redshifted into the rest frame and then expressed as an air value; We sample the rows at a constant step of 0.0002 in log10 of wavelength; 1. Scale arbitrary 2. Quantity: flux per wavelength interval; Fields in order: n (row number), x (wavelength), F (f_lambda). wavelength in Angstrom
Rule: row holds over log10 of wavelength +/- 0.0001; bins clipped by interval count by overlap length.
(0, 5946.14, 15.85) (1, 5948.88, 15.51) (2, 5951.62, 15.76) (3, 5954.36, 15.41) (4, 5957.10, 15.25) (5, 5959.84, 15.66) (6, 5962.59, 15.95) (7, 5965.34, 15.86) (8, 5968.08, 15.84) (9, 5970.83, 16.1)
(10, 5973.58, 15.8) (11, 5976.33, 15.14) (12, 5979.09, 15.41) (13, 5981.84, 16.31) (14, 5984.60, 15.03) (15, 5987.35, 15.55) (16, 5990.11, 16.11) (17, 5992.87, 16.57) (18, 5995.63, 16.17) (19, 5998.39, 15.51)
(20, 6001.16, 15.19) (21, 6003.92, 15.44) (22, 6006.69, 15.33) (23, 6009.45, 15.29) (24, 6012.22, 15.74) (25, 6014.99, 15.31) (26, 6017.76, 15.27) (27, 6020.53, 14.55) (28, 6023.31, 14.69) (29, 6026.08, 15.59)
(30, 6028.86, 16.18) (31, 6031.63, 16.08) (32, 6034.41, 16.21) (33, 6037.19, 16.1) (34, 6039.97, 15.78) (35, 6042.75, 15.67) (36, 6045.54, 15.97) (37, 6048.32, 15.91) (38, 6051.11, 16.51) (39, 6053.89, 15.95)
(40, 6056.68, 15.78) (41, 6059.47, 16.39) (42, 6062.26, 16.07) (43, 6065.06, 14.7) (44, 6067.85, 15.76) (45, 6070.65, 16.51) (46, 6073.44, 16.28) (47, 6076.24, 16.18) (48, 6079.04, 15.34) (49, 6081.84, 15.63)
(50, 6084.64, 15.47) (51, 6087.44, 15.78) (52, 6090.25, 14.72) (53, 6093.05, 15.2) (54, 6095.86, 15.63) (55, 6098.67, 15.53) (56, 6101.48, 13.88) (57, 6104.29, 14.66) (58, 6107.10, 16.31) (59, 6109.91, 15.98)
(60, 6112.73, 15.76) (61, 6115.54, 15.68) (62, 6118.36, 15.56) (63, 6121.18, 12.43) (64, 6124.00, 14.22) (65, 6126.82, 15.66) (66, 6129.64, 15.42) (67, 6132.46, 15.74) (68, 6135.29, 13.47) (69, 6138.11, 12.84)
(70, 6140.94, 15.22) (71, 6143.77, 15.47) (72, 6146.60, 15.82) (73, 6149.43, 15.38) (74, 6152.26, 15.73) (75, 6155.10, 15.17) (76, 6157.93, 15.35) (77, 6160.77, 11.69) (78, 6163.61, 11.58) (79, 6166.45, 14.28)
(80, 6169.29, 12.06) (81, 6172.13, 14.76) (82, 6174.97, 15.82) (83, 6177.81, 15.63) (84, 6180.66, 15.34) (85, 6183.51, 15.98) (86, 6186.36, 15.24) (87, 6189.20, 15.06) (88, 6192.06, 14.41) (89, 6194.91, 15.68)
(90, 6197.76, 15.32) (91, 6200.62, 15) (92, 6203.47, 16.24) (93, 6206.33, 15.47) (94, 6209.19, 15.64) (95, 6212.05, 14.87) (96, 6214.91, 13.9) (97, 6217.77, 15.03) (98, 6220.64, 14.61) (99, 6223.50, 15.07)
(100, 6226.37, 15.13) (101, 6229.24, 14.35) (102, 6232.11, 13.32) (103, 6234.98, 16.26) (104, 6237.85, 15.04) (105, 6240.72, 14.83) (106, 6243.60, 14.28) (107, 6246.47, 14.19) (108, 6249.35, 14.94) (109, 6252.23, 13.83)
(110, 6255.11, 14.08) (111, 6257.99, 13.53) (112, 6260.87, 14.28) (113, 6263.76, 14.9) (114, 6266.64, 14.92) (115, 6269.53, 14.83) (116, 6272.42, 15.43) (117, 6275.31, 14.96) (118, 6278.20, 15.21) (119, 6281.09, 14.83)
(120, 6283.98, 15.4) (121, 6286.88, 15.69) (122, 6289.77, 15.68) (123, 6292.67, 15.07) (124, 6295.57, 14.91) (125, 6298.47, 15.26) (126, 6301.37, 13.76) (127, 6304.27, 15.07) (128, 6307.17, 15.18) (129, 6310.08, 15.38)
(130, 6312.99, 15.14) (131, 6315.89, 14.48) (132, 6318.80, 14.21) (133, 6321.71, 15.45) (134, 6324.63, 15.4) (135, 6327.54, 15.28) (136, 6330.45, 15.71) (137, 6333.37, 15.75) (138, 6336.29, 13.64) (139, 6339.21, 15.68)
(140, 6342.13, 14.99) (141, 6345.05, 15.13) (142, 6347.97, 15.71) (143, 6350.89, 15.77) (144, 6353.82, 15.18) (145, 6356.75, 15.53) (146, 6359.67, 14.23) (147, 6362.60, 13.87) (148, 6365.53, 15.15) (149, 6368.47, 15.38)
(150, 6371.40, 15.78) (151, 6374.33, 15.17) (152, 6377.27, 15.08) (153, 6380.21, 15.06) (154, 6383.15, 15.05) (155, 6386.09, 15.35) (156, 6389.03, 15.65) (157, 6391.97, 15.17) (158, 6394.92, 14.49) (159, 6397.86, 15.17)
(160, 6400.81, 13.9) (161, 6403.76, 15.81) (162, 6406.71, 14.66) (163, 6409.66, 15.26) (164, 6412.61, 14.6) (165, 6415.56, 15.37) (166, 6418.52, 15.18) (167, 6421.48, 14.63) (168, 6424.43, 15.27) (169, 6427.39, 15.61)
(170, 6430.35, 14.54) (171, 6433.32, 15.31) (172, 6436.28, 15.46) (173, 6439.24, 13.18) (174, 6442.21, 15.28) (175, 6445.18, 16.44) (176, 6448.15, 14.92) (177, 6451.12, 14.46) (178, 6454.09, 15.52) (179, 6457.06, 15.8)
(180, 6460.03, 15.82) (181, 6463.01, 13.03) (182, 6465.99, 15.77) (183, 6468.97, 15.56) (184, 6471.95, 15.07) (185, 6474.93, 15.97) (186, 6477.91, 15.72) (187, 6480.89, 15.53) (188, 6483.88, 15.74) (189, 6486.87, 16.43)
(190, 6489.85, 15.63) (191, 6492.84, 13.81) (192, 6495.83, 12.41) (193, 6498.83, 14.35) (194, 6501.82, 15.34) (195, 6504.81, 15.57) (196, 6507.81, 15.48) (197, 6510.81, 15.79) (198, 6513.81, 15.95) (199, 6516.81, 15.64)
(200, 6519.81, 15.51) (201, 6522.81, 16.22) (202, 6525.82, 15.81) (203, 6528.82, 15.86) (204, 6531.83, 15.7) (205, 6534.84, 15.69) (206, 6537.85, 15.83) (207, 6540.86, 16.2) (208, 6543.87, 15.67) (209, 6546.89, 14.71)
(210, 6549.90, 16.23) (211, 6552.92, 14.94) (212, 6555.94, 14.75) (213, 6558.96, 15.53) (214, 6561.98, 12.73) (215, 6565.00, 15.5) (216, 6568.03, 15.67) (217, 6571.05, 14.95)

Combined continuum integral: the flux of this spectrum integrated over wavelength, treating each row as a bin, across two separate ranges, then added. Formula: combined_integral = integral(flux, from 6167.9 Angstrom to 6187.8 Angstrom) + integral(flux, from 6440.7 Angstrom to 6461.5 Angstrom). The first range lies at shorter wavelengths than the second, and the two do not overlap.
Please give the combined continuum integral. 620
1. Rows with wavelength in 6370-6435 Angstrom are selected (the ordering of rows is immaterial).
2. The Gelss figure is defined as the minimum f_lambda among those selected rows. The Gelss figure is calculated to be 13.9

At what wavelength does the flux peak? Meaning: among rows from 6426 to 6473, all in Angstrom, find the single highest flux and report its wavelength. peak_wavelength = 6445.18 Angstrom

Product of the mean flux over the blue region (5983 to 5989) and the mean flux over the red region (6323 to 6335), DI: 238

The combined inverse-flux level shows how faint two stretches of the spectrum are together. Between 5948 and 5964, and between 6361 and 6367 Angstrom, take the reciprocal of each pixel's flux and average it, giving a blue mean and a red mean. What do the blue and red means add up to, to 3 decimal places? 0.133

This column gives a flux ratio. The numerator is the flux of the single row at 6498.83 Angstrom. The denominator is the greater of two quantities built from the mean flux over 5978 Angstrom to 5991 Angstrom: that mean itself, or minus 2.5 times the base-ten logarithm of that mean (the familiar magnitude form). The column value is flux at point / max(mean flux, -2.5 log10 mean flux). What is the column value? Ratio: 0.92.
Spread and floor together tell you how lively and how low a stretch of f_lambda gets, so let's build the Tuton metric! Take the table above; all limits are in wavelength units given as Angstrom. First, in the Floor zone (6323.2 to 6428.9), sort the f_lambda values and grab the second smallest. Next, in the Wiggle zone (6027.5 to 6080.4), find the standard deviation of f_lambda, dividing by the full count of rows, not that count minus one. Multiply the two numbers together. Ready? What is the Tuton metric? 5.7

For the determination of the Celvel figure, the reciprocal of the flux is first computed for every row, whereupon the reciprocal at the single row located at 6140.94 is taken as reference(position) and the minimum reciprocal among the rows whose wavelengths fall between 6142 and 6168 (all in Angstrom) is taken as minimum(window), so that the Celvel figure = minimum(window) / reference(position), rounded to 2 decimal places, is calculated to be 0.96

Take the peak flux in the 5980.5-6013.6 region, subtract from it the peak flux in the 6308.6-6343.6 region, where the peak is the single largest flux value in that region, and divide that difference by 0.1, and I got 8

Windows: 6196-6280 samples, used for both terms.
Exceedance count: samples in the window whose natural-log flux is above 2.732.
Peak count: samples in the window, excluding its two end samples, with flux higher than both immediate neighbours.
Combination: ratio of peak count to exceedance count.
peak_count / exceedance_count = 1.80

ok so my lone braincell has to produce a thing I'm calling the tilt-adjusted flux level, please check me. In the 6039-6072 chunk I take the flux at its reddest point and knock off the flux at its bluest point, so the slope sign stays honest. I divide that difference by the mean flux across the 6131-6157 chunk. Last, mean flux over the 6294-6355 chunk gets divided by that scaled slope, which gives 310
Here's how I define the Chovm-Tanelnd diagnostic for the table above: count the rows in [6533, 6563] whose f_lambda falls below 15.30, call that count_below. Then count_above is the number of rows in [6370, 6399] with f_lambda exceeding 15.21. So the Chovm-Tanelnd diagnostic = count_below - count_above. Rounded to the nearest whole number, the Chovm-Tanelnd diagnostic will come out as 1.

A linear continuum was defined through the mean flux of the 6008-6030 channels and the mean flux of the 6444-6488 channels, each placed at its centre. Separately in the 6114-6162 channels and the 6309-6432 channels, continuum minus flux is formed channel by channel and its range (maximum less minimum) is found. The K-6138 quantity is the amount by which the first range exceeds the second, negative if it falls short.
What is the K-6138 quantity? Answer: 2.0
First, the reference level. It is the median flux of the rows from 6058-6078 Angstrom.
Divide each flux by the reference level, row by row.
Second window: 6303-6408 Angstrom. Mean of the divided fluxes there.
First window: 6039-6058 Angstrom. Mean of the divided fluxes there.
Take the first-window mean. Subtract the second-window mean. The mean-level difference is 0.05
